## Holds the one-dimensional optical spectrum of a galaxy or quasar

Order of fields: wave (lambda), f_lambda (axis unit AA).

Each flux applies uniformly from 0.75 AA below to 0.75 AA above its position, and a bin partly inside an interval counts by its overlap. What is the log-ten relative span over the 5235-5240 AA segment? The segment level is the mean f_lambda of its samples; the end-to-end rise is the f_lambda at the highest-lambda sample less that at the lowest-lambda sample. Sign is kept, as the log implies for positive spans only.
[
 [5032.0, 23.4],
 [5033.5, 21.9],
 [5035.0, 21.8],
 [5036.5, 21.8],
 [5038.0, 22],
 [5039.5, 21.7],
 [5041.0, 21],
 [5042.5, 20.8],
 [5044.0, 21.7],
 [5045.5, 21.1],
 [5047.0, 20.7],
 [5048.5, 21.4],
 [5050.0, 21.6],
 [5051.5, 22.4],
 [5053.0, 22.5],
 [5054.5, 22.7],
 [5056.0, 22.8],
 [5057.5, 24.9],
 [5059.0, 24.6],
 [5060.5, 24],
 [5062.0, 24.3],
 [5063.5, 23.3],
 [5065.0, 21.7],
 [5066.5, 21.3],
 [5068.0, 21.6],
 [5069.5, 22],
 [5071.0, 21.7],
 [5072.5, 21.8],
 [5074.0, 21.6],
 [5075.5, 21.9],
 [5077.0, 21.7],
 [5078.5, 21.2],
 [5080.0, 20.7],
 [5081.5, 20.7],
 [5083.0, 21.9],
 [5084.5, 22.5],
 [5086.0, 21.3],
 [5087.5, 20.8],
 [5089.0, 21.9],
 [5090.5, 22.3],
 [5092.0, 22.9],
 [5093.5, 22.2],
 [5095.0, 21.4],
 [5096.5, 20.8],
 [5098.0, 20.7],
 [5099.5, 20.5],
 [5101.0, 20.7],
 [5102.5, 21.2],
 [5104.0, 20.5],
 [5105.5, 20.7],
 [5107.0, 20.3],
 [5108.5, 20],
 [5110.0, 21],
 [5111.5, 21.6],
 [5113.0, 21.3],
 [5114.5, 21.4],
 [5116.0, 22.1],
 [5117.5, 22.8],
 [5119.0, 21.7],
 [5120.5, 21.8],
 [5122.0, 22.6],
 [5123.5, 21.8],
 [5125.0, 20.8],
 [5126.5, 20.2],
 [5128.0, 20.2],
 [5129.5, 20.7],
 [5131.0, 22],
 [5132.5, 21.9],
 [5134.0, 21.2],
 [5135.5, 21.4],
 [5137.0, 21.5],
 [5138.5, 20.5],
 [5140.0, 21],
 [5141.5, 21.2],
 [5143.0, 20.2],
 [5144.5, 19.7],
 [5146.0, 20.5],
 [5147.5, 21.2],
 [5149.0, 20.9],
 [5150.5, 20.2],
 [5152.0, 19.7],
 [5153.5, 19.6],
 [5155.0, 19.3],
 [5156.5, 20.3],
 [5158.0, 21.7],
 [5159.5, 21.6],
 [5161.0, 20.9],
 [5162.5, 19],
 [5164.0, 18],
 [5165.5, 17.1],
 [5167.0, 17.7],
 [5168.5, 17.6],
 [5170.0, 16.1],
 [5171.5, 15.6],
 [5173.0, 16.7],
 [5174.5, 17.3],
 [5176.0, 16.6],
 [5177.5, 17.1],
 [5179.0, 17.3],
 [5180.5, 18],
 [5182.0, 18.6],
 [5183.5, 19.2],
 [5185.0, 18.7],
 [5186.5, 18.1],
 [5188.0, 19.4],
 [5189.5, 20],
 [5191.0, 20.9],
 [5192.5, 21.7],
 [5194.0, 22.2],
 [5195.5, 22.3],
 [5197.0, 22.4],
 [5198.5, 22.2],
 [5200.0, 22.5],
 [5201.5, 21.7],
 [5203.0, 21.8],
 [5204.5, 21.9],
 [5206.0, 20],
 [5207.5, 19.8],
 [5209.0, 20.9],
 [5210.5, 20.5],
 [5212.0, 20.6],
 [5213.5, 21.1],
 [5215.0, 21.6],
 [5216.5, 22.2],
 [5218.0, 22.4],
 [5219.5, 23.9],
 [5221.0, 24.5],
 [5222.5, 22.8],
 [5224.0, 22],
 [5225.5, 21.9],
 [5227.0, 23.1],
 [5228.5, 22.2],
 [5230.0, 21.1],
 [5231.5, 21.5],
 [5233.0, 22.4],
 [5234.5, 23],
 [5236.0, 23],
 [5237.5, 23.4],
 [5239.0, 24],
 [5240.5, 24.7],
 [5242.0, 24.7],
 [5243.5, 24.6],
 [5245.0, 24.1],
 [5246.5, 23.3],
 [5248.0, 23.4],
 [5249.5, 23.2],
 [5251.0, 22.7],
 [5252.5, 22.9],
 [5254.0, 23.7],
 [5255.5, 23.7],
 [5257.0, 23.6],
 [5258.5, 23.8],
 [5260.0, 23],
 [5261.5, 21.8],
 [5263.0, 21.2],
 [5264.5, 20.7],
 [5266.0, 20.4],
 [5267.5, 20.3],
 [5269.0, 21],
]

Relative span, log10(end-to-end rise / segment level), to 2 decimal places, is -1.37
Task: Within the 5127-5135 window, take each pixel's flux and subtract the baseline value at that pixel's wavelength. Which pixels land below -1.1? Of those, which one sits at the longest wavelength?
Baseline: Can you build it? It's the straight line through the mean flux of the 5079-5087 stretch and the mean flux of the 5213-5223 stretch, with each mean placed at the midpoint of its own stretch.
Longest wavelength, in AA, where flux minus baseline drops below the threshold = 5129.5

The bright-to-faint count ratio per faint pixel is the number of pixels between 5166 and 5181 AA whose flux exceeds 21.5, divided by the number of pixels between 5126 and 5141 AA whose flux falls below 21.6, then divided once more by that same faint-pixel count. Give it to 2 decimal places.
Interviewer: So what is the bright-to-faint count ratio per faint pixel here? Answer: 0.00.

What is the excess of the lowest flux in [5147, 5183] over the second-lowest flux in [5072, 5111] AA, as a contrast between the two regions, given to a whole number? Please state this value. -5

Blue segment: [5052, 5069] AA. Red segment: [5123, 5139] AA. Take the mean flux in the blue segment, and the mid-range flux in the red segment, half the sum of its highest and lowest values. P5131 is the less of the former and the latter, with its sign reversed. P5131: -21.1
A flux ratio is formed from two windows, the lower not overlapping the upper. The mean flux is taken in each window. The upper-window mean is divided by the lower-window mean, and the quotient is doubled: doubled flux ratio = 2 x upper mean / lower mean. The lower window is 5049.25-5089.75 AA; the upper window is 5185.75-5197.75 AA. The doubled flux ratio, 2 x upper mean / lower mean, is 1.9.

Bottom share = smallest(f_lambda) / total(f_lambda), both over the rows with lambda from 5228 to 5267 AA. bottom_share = 0.0342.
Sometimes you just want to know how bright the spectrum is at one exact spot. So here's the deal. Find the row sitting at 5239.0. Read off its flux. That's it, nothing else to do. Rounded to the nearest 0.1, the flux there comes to 24.0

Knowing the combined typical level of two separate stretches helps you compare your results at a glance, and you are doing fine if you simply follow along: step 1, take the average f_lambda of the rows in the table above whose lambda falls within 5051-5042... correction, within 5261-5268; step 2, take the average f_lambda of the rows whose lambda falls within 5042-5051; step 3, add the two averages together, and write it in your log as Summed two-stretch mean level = 42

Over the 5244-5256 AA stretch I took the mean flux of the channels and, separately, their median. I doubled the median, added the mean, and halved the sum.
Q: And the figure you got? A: 35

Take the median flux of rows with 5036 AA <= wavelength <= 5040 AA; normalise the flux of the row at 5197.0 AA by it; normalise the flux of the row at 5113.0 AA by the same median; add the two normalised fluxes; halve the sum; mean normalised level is 1.00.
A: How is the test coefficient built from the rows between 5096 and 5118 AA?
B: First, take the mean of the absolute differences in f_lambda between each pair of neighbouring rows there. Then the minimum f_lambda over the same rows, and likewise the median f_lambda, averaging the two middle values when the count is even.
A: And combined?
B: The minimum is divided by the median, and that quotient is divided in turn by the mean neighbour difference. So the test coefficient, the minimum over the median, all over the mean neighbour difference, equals 2.2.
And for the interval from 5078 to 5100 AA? 1.6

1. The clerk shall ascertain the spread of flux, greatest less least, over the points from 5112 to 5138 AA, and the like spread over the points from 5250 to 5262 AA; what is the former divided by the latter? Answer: 1.3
